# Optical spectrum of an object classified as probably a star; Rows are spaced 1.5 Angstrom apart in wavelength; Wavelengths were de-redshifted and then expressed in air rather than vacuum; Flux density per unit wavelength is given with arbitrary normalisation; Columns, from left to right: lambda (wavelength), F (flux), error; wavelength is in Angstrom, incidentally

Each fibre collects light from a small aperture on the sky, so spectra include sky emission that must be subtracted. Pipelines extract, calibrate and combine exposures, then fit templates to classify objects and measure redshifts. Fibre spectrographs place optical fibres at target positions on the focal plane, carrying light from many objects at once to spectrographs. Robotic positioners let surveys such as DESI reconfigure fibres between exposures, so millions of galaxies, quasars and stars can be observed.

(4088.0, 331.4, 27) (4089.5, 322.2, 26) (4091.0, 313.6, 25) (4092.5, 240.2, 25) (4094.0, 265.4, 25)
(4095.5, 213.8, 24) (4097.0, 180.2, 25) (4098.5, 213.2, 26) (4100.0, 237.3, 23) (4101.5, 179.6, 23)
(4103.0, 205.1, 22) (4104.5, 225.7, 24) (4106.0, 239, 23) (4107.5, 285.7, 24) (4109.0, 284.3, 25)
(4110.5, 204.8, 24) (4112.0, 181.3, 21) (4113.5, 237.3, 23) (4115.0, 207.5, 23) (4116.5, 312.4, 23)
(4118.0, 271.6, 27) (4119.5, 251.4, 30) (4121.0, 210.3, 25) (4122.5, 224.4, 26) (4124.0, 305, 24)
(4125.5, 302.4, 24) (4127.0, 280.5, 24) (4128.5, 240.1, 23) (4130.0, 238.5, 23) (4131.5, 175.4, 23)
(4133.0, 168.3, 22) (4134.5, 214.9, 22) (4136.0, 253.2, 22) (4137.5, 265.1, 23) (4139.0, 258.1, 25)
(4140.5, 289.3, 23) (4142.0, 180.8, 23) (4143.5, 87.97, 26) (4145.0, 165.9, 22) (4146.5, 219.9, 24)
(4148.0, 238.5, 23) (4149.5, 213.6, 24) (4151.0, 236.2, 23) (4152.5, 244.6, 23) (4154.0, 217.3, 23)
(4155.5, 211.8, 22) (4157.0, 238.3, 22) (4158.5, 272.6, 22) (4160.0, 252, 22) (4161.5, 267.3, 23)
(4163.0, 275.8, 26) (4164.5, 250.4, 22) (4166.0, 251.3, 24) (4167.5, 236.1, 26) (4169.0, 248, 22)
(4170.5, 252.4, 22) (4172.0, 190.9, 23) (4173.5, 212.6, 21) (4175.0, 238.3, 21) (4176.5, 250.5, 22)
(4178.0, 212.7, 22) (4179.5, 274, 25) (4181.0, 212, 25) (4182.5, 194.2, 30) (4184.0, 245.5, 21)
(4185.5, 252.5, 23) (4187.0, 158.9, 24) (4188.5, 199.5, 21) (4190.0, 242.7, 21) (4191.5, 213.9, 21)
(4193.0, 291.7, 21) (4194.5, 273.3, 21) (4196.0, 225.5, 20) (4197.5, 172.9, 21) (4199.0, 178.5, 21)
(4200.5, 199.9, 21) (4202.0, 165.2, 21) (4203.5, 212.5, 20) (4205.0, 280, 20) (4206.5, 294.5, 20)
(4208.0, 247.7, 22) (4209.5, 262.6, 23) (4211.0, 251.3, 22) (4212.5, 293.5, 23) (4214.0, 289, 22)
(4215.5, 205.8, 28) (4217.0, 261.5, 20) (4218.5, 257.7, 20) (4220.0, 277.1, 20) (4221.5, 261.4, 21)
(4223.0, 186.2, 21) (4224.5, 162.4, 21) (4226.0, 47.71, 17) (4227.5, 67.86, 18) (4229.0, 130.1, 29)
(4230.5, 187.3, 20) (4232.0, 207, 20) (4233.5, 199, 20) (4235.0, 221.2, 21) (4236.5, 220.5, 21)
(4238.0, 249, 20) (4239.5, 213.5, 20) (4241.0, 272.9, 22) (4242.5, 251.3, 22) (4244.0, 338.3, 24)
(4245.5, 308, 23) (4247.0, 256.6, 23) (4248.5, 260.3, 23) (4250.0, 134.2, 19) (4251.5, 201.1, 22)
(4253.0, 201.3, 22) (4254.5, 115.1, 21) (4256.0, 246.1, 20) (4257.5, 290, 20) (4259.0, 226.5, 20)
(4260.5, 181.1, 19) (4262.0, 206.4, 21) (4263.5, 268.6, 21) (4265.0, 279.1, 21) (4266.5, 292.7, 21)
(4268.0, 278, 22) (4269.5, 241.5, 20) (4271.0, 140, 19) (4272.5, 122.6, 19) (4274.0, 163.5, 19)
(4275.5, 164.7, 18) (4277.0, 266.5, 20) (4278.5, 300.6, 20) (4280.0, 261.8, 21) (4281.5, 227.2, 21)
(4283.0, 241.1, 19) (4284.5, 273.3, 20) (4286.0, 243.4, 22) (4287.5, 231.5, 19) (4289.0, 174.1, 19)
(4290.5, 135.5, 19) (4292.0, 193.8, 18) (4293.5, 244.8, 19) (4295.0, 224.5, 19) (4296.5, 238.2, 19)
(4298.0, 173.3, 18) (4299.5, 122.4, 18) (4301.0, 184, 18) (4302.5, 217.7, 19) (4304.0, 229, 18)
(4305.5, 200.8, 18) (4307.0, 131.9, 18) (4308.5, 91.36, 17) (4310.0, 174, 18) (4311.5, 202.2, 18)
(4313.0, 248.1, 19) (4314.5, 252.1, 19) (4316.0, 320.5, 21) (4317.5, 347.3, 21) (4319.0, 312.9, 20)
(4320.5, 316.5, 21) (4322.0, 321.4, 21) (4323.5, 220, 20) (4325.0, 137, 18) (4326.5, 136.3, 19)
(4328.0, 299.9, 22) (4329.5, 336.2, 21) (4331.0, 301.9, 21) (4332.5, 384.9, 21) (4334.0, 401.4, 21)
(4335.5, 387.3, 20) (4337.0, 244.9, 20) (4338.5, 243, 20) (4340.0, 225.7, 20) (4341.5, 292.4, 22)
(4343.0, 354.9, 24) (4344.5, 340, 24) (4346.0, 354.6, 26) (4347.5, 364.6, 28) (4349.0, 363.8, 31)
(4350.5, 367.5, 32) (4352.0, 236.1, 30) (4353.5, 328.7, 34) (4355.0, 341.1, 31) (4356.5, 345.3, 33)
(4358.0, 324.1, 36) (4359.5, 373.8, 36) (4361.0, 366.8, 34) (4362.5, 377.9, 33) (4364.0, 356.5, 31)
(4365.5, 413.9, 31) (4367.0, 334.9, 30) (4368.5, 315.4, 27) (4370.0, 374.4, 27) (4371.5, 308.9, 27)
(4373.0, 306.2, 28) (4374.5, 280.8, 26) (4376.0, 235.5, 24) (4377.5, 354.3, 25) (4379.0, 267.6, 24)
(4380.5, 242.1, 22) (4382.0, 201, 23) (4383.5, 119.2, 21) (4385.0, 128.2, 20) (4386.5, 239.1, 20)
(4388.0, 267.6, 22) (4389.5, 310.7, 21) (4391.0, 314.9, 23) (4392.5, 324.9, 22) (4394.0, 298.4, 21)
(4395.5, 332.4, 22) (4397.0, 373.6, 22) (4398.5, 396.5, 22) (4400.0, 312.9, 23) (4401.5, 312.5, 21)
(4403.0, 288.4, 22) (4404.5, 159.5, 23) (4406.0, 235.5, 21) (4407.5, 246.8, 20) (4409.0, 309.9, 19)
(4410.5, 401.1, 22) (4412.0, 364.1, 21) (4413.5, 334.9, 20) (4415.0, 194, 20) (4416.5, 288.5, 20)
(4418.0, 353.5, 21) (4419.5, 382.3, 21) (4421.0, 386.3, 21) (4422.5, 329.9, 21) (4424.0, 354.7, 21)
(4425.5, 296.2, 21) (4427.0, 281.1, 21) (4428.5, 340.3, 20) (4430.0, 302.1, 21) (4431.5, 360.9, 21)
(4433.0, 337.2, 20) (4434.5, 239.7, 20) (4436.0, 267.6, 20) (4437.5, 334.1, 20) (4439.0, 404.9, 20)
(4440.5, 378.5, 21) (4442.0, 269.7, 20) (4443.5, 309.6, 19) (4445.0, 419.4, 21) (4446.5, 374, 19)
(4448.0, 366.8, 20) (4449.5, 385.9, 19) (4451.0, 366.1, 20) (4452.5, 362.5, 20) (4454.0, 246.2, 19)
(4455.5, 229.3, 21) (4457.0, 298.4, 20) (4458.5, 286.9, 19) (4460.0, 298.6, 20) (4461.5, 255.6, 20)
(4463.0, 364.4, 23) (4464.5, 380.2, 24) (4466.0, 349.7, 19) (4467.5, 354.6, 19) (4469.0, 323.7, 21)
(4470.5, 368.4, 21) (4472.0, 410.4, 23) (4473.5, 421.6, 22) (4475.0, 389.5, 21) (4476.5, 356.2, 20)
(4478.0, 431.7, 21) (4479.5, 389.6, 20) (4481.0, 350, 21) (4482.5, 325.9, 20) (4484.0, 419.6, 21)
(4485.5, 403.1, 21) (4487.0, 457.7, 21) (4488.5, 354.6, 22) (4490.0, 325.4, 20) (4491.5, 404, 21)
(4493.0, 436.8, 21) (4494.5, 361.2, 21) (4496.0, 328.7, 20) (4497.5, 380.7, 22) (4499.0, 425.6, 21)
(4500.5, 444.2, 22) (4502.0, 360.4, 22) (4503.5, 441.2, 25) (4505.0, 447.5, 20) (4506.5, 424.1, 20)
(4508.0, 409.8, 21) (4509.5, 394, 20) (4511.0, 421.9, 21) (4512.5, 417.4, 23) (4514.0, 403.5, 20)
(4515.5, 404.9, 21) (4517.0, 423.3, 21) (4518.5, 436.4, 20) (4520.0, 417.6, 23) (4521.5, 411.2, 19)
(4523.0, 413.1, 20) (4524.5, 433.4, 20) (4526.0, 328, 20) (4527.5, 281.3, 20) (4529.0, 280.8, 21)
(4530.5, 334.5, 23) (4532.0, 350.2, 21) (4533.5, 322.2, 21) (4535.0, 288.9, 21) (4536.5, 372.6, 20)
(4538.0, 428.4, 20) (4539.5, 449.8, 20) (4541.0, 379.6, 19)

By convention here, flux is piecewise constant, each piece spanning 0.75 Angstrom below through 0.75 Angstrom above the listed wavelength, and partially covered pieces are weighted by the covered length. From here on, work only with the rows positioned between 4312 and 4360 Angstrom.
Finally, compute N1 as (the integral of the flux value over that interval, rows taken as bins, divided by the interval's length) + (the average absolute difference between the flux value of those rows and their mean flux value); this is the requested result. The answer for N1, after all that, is 359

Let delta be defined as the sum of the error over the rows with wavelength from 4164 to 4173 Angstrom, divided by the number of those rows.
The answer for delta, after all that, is 23.2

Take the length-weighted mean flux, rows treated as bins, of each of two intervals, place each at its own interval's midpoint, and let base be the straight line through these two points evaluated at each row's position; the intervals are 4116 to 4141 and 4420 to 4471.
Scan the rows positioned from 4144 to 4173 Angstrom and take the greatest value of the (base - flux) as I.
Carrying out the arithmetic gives 88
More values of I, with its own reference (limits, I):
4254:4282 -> 167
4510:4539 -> 71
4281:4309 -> 204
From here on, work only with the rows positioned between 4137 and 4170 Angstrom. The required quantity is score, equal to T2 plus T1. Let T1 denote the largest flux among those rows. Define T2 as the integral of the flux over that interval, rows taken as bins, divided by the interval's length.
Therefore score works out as 522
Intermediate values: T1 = 289.3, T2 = 233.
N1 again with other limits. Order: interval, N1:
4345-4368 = 375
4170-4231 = 264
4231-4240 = 230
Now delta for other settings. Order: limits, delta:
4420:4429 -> 20.8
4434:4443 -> 20.2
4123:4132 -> 23.5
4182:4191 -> 23.3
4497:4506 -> 22.0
